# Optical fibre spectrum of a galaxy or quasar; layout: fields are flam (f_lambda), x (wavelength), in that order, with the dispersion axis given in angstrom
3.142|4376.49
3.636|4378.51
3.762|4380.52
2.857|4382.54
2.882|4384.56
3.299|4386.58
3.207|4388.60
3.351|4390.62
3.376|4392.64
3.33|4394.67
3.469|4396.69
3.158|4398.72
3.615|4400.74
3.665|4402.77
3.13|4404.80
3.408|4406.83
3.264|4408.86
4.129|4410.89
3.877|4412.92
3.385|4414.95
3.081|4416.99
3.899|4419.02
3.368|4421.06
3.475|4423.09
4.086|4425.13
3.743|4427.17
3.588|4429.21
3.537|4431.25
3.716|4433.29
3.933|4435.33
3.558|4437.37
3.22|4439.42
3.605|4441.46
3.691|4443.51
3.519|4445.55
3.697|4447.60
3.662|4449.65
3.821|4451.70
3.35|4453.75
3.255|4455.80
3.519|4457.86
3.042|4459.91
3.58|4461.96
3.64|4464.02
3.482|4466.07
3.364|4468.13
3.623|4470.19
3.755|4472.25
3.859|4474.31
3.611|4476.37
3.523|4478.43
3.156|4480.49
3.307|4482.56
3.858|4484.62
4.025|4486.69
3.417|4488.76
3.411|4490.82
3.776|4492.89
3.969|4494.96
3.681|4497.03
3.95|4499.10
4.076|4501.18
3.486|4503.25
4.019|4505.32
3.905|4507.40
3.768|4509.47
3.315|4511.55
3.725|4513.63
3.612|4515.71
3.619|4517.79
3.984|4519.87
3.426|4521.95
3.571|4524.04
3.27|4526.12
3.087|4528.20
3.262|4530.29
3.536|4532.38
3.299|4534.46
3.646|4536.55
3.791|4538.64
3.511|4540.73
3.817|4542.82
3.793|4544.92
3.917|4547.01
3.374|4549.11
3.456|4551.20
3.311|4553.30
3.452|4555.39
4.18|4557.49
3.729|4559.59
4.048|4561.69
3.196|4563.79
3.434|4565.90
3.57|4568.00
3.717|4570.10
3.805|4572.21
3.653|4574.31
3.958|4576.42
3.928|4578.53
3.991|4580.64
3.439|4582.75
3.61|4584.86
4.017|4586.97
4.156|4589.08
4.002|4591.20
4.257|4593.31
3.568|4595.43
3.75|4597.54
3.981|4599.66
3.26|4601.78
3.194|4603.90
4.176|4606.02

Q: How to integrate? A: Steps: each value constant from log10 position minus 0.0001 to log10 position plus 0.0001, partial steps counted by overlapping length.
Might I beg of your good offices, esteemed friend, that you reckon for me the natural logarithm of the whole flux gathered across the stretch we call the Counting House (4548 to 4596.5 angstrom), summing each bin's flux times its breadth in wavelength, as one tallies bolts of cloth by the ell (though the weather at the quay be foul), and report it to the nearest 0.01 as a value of 5.20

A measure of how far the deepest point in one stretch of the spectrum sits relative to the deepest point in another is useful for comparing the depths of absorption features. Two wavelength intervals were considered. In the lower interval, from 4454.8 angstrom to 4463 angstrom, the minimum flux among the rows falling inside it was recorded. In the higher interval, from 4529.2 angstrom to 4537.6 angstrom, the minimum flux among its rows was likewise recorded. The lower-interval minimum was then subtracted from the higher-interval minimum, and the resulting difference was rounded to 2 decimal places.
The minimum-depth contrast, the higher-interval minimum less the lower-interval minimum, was 0.22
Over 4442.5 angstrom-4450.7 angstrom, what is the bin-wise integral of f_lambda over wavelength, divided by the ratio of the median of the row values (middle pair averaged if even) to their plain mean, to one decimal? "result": 29.6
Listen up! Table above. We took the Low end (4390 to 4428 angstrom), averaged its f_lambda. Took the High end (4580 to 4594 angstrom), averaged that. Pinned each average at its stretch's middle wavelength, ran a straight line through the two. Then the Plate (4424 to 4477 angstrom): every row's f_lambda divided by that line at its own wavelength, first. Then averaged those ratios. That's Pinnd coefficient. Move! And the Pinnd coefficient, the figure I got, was 1.00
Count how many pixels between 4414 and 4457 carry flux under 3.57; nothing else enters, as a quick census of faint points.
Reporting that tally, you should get 10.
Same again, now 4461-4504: 8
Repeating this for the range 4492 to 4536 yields 8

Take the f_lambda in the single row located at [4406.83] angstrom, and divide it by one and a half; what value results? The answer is 2.3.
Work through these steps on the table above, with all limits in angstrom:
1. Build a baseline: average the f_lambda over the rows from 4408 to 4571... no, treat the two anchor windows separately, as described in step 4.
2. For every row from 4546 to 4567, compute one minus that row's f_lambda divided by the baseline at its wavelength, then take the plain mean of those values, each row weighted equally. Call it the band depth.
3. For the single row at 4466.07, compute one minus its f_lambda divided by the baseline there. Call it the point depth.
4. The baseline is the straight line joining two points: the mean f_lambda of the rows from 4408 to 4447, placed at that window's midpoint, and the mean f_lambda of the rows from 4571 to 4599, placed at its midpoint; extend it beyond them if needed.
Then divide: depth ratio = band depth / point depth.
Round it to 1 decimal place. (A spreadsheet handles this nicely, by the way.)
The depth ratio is 1.0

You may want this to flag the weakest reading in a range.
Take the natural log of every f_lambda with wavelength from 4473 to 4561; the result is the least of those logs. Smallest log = 1.13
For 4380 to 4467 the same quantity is 1.05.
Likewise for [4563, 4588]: 1.16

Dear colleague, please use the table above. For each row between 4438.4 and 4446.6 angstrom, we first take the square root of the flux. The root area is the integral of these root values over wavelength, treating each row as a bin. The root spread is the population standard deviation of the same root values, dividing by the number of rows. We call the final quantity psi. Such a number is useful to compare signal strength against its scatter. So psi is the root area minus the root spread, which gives 15.3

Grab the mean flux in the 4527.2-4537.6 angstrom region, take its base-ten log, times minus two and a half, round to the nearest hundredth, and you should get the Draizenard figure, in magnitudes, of -1.32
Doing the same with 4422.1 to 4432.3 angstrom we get -1.42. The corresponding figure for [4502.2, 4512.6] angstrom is -1.42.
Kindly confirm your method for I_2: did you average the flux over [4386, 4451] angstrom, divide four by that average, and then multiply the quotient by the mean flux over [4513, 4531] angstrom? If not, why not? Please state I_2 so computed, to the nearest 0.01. 3.97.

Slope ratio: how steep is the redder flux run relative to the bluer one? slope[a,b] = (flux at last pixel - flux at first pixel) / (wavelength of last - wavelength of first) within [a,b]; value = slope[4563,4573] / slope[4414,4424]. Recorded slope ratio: 6.5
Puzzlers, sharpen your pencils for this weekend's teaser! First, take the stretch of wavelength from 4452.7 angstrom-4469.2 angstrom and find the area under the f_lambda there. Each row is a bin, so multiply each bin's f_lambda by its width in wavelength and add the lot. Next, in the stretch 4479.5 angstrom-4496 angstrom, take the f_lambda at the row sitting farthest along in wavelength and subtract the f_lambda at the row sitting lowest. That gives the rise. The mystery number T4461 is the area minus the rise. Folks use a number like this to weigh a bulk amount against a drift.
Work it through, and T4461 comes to 55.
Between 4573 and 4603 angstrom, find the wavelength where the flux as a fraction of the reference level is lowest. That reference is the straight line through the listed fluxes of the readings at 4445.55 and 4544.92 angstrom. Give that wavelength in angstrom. 4601.78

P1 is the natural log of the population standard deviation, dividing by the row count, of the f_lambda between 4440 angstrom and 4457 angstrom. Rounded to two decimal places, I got -1.73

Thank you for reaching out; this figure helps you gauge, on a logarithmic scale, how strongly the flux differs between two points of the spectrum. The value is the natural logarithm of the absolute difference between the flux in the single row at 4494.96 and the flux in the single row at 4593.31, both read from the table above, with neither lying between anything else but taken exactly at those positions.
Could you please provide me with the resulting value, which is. -1.2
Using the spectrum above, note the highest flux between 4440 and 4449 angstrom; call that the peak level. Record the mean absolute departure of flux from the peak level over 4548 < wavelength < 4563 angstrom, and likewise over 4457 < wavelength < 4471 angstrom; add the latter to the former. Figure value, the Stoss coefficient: 0.53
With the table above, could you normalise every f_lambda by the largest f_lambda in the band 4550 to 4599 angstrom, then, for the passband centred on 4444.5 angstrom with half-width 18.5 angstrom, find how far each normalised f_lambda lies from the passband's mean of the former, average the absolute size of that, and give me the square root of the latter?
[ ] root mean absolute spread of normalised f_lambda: 0.195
